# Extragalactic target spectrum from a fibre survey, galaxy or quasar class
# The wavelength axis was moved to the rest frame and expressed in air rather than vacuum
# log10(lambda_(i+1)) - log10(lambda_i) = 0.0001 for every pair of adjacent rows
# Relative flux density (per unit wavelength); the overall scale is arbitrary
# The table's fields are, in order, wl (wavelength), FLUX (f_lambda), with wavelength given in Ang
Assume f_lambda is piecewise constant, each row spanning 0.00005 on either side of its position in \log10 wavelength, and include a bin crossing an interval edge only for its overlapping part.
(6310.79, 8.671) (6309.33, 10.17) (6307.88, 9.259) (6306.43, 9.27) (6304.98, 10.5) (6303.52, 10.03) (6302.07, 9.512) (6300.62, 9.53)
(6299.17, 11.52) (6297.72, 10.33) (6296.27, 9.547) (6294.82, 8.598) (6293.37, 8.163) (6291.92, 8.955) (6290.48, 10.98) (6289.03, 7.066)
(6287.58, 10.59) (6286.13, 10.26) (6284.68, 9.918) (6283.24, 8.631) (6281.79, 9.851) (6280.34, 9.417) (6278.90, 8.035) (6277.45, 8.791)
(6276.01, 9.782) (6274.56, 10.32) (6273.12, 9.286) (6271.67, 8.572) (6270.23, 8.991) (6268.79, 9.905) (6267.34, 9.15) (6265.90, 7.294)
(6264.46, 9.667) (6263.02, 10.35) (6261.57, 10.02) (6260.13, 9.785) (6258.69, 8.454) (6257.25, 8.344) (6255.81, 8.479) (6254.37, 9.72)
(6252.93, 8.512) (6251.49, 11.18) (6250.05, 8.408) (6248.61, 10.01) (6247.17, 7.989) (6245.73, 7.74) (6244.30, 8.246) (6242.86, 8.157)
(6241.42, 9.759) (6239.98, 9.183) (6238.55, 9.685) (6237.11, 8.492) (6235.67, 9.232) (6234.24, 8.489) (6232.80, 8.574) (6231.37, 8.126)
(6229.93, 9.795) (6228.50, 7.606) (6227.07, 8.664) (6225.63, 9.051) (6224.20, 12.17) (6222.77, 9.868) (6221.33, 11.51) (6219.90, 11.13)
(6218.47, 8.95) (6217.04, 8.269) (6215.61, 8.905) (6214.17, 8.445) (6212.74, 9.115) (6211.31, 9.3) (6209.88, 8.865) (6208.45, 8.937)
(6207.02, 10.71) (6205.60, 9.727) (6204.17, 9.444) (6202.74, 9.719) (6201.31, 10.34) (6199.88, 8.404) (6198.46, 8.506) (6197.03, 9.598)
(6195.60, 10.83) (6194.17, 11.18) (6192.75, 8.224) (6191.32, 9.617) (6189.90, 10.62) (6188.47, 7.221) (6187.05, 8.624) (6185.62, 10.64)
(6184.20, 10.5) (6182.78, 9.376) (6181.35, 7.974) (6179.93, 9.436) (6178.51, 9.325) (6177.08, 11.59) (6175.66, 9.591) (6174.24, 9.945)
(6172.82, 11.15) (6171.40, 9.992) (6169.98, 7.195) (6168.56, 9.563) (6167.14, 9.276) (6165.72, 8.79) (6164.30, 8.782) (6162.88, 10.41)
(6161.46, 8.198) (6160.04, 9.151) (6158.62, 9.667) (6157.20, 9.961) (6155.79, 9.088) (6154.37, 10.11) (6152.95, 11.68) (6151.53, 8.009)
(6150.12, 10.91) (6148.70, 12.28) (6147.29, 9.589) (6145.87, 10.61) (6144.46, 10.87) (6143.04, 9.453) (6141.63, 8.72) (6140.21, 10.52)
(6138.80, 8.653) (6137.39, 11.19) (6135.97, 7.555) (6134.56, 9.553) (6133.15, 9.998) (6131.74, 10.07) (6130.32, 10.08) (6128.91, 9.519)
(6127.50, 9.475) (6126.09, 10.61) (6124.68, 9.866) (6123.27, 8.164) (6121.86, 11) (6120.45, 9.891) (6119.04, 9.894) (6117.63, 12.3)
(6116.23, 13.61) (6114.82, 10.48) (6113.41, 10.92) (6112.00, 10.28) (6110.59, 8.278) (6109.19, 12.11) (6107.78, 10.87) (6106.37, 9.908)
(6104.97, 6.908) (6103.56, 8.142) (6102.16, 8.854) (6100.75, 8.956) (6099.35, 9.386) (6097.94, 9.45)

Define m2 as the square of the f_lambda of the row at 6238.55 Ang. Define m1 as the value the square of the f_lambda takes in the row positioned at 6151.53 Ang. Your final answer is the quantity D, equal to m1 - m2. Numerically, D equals -30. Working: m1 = 64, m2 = 94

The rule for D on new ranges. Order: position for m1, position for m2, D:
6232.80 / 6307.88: -12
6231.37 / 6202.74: -28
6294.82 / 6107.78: -44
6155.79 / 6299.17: -50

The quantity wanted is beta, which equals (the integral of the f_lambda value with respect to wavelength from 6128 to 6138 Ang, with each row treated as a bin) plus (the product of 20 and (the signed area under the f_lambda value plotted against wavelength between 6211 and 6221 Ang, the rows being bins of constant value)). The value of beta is 1946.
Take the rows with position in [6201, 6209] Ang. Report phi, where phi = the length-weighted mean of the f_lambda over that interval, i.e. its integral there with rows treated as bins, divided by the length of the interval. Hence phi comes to 9.8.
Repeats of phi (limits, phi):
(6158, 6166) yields 9.2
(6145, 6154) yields 10.5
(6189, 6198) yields 9.9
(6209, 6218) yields 8.8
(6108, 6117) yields 11.0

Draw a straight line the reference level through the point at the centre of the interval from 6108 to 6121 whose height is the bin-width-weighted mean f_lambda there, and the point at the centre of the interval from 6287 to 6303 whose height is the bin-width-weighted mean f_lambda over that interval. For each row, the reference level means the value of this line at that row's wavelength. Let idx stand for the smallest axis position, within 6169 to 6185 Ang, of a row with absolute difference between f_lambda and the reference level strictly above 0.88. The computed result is 6169.98 Ang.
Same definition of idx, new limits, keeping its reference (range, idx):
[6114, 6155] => 6116.23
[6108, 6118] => 6109.19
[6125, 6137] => 6127.50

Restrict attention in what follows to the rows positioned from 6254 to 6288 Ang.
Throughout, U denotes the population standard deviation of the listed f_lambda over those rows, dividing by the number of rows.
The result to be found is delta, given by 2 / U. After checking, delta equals 2.42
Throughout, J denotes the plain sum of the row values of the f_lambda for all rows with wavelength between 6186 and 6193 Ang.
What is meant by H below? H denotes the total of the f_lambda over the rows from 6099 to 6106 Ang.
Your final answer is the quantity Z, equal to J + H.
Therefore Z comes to 87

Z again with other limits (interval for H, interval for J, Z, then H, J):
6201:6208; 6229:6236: 94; 49.9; 44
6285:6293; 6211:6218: 92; 47.9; 44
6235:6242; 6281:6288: 96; 46.4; 49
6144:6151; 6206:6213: 101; 54.3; 47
